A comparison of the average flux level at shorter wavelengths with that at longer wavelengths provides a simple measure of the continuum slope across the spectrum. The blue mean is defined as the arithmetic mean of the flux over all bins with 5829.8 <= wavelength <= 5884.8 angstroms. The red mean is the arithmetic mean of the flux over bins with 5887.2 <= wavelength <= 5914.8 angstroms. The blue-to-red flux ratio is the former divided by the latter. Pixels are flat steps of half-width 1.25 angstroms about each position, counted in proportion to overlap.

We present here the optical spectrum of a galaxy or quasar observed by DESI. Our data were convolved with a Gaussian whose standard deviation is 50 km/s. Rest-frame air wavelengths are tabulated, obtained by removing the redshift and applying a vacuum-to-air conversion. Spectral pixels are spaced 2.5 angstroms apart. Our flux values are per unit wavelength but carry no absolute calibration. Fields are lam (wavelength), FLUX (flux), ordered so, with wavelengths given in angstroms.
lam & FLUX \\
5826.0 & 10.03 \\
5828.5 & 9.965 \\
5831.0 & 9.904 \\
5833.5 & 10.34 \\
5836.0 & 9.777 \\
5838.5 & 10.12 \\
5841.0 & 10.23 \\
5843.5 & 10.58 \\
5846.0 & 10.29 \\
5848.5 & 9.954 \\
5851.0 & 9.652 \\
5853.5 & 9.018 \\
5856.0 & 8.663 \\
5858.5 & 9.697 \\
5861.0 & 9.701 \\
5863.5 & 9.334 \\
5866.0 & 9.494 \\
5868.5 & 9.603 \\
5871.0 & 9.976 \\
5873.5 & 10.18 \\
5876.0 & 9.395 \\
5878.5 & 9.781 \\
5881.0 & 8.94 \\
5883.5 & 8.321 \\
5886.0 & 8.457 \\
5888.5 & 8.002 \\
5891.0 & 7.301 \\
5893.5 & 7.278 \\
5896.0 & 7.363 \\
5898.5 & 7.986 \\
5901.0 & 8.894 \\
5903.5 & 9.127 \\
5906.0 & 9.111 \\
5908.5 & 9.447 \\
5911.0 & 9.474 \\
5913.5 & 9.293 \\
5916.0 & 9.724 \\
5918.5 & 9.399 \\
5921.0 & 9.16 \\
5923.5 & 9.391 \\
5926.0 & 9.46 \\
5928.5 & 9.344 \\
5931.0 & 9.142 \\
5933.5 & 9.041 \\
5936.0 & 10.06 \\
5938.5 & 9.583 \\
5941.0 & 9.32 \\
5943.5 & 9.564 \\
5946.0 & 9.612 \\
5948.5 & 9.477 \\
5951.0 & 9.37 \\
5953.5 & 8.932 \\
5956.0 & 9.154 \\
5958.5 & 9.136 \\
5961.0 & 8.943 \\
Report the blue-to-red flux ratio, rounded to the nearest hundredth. 1.14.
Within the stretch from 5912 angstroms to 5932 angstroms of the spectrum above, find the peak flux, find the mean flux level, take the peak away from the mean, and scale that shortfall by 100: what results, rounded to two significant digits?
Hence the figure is -36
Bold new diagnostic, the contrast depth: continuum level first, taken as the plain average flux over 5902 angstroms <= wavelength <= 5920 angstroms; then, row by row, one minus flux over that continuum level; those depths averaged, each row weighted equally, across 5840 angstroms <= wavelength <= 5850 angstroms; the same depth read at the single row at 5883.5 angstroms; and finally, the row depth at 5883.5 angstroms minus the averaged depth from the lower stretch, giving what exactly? 0.21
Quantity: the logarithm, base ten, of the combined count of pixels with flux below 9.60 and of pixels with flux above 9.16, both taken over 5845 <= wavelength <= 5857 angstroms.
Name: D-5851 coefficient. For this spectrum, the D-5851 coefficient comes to 0.70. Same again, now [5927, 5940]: 0.85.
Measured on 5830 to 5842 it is 0.70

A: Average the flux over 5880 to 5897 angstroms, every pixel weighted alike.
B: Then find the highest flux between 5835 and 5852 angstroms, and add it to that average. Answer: 18.5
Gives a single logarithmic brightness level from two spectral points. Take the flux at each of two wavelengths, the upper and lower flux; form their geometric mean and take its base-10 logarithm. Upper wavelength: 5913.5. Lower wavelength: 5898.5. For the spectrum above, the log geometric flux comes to 0.94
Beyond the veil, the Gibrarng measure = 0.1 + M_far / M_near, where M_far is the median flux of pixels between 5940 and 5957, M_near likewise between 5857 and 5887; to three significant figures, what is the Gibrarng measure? 1.08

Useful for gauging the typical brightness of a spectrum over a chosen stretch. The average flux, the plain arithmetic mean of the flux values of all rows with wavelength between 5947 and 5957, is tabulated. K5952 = 9.2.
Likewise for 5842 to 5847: 10.4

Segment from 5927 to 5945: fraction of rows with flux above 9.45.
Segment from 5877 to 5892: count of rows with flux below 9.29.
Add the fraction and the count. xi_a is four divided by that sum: 0.7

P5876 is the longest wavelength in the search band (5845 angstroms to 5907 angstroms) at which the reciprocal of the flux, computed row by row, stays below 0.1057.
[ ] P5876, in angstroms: 5878.5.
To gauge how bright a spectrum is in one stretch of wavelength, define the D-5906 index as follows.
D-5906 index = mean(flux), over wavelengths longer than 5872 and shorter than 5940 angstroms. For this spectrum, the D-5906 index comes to 9.0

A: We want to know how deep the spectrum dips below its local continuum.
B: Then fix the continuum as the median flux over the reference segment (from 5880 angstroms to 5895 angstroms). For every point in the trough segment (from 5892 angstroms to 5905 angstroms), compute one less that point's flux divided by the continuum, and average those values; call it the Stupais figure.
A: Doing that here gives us 0.004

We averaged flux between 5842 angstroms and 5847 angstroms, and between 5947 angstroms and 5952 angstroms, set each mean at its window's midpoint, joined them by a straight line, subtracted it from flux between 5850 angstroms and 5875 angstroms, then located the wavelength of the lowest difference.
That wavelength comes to 5856.0 angstroms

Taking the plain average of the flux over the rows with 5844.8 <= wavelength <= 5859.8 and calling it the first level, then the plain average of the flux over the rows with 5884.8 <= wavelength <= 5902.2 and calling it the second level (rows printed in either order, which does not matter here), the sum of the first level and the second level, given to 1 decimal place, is 17.4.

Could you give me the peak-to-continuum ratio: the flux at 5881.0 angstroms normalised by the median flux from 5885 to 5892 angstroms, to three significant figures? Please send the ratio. 1.12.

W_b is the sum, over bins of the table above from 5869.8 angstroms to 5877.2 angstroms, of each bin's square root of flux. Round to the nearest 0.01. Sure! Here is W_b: 9.41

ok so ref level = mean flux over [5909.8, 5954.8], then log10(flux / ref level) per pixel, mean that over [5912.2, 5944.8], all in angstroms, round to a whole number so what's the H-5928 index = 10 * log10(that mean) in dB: -33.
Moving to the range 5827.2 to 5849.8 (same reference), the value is -15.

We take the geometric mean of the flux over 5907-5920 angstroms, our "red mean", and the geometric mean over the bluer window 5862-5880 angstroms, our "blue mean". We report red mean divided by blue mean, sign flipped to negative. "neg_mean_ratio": -0.98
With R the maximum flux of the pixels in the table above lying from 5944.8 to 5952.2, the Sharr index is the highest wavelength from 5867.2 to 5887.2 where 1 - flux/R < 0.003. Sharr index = 5878.5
